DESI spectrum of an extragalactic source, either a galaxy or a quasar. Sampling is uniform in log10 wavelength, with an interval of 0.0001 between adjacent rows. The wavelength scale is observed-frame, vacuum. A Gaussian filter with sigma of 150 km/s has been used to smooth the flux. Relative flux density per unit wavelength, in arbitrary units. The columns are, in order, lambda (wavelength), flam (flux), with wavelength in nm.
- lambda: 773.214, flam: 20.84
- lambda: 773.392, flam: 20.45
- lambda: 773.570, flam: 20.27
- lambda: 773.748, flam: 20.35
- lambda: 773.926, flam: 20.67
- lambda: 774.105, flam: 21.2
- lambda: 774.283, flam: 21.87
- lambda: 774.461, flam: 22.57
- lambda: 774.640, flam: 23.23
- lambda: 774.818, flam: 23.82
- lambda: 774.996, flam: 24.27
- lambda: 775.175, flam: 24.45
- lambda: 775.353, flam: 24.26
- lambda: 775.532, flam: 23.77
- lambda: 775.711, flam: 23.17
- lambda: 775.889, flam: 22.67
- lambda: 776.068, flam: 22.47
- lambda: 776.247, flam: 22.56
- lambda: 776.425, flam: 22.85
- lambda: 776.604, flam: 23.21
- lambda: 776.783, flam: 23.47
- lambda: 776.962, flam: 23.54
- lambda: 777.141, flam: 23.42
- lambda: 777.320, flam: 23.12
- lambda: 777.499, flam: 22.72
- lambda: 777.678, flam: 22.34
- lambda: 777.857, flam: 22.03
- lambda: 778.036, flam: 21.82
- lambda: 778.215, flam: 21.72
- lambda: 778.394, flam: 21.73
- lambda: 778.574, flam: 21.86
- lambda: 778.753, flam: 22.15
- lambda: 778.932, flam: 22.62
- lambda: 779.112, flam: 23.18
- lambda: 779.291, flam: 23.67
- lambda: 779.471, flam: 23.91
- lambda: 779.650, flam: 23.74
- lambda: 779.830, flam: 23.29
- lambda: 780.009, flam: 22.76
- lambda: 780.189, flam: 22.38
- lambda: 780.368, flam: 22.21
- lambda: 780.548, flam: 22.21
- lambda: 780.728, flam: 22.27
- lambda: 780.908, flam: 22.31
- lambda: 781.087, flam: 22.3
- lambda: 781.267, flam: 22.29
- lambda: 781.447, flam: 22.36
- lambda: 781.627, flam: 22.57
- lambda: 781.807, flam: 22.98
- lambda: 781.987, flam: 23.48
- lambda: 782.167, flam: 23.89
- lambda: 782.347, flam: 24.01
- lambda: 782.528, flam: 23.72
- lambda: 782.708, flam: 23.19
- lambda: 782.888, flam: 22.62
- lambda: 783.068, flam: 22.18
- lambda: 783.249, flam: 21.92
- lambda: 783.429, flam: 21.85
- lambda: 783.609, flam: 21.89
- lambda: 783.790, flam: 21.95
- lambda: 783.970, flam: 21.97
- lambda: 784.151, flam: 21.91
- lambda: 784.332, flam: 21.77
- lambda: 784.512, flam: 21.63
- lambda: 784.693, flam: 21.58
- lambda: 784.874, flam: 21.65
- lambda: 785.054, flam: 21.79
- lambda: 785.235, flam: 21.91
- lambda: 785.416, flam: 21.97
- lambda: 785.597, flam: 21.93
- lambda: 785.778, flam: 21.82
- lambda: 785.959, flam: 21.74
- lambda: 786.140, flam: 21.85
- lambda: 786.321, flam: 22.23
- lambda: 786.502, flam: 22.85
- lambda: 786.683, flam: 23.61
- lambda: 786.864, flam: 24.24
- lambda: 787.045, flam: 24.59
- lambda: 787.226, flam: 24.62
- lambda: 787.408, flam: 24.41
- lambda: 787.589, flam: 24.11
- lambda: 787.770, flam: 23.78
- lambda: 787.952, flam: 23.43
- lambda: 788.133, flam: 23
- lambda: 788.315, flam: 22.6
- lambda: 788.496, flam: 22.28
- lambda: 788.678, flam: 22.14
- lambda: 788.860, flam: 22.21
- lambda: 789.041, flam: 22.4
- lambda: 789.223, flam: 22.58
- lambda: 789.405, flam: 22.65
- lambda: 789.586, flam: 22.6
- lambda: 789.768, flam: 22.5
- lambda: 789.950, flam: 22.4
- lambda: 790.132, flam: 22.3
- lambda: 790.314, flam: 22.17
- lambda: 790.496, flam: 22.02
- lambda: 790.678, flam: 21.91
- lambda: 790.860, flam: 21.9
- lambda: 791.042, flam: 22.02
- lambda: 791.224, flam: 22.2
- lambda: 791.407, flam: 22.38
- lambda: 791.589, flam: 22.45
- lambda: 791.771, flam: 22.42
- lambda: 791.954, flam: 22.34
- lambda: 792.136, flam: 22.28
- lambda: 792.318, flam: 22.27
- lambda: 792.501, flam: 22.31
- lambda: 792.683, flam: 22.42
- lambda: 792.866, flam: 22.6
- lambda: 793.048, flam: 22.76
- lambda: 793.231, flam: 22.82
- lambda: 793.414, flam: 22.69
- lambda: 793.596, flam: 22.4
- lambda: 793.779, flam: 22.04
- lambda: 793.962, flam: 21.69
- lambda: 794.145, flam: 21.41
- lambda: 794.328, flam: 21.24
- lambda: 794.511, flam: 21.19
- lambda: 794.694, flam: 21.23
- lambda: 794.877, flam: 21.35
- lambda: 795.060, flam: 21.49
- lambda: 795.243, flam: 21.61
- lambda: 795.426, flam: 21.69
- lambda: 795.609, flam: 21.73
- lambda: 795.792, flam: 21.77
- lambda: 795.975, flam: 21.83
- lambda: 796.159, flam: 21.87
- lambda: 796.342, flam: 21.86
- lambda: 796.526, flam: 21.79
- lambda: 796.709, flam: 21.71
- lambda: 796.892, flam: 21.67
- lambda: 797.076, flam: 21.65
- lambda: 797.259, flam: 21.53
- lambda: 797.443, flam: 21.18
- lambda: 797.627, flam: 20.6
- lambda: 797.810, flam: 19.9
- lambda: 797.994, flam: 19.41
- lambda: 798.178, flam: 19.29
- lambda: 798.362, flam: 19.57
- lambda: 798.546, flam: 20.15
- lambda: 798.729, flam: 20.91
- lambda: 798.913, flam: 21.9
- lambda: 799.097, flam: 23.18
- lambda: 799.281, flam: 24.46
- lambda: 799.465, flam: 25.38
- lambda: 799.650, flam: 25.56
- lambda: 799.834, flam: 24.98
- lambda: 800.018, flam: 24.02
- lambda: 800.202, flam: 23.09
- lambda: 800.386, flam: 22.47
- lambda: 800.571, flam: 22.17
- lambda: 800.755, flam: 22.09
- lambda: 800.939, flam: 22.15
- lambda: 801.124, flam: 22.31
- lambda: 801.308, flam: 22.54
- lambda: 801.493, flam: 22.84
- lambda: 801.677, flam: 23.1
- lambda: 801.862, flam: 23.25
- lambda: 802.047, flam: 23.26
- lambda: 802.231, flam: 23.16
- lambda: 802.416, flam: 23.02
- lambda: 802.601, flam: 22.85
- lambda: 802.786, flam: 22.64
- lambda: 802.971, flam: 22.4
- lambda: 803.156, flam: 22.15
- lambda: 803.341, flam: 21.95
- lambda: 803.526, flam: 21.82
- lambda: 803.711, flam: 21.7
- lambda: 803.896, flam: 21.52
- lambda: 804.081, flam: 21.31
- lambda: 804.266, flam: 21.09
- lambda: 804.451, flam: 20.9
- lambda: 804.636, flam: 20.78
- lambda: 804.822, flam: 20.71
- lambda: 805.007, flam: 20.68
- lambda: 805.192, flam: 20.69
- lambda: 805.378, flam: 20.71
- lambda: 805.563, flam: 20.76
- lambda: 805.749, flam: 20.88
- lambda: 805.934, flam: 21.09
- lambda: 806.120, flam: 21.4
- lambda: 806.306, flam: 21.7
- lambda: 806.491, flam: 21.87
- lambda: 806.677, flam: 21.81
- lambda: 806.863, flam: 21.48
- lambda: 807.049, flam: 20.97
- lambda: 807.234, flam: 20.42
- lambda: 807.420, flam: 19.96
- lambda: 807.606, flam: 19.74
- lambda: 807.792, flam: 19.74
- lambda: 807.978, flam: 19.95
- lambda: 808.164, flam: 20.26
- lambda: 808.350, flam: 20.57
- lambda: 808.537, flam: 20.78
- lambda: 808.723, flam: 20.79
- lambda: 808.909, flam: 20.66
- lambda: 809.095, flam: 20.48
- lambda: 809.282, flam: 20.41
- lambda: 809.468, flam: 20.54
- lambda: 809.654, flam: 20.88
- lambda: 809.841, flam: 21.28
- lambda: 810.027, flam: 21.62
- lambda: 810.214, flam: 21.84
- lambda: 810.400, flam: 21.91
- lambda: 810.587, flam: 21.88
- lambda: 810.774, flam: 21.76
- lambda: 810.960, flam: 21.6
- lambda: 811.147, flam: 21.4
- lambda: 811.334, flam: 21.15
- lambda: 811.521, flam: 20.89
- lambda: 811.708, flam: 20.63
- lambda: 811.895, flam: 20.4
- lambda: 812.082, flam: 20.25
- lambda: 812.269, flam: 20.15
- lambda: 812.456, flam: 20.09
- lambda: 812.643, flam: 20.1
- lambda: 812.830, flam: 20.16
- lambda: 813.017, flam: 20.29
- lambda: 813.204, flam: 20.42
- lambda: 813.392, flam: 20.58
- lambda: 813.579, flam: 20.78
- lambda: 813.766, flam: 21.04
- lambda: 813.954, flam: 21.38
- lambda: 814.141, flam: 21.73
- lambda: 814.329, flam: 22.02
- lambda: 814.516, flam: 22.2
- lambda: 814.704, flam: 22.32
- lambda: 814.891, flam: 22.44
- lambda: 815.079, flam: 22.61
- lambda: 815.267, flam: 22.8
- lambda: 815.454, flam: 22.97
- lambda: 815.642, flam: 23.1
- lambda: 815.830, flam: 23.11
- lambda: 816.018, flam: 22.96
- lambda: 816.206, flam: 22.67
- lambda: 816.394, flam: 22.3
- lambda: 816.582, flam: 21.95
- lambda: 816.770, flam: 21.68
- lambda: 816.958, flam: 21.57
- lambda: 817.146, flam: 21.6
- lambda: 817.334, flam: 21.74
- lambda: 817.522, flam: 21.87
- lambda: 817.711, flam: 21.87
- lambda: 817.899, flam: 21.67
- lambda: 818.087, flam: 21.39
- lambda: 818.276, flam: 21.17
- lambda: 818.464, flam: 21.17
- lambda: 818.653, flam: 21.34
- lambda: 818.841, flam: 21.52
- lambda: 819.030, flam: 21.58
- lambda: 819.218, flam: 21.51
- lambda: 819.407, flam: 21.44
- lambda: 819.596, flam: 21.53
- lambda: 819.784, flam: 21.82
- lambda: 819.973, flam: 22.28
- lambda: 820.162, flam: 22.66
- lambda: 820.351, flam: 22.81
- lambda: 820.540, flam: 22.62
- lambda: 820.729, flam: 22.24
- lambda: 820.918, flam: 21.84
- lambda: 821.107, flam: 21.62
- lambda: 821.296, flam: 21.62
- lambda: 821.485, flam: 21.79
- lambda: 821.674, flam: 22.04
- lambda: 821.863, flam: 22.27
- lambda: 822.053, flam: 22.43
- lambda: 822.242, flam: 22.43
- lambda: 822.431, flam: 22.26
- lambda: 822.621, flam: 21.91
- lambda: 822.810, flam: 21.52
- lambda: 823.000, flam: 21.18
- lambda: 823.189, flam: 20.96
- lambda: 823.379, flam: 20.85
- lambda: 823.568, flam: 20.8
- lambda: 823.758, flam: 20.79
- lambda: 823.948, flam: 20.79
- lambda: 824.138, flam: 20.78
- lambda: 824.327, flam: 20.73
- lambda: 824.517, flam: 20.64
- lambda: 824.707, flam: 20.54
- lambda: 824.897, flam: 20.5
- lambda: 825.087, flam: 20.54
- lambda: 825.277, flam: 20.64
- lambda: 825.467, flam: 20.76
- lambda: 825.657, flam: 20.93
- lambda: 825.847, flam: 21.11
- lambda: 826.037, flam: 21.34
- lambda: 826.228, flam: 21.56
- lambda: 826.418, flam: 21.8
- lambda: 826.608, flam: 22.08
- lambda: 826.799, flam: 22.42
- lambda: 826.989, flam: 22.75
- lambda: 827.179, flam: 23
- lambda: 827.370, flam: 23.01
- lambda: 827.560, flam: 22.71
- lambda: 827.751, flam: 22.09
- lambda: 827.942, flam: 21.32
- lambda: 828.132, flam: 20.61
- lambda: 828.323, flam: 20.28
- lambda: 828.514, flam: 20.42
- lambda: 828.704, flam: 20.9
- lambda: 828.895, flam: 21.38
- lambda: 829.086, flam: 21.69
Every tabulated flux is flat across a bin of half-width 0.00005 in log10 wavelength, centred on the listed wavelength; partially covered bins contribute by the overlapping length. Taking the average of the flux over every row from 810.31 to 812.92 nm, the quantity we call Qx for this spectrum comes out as 20.9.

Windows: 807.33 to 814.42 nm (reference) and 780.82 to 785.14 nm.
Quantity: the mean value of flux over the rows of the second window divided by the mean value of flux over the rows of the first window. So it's 1.08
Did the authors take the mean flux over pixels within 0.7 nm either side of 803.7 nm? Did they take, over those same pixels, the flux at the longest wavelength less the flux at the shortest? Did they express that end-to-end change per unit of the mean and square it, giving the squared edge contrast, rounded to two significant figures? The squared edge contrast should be 0.0024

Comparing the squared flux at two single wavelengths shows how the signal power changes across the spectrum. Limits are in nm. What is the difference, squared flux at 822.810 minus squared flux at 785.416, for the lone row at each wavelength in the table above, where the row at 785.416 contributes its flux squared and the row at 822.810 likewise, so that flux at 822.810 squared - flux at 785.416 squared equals -20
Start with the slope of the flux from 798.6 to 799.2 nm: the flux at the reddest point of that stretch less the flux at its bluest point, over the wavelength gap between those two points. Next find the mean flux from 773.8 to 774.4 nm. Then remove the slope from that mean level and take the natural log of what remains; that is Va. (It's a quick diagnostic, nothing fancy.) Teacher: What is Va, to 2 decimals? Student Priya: 2.71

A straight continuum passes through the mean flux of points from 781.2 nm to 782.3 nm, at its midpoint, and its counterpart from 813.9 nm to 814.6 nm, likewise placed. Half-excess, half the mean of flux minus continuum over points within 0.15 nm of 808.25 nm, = -0.8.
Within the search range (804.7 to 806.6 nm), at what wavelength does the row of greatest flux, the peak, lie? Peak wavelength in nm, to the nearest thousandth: 806.491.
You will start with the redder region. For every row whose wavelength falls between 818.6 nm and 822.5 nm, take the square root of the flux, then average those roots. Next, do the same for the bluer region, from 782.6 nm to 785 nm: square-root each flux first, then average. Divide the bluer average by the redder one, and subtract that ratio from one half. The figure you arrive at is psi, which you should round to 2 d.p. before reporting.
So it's -0.50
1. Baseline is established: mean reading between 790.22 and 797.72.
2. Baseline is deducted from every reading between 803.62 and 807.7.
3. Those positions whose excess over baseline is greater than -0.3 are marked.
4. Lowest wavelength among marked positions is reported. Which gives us 803.711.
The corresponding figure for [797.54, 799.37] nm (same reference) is 798.913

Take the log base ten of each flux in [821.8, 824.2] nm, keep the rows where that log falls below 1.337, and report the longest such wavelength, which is 824.138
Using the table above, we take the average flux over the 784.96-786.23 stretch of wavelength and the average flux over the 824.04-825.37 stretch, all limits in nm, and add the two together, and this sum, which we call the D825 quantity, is 42.5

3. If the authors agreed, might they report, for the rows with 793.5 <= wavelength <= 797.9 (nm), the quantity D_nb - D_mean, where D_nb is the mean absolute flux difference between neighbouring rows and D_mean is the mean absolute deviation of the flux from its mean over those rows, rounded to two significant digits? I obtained -0.17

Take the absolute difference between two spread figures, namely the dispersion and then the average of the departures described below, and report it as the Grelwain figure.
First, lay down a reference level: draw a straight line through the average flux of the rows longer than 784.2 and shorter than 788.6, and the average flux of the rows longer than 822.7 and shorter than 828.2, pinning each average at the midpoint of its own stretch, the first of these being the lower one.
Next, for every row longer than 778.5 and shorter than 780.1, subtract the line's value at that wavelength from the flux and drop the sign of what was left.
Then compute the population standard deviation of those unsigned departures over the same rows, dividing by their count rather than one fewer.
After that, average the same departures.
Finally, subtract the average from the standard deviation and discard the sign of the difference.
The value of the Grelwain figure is 0.28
